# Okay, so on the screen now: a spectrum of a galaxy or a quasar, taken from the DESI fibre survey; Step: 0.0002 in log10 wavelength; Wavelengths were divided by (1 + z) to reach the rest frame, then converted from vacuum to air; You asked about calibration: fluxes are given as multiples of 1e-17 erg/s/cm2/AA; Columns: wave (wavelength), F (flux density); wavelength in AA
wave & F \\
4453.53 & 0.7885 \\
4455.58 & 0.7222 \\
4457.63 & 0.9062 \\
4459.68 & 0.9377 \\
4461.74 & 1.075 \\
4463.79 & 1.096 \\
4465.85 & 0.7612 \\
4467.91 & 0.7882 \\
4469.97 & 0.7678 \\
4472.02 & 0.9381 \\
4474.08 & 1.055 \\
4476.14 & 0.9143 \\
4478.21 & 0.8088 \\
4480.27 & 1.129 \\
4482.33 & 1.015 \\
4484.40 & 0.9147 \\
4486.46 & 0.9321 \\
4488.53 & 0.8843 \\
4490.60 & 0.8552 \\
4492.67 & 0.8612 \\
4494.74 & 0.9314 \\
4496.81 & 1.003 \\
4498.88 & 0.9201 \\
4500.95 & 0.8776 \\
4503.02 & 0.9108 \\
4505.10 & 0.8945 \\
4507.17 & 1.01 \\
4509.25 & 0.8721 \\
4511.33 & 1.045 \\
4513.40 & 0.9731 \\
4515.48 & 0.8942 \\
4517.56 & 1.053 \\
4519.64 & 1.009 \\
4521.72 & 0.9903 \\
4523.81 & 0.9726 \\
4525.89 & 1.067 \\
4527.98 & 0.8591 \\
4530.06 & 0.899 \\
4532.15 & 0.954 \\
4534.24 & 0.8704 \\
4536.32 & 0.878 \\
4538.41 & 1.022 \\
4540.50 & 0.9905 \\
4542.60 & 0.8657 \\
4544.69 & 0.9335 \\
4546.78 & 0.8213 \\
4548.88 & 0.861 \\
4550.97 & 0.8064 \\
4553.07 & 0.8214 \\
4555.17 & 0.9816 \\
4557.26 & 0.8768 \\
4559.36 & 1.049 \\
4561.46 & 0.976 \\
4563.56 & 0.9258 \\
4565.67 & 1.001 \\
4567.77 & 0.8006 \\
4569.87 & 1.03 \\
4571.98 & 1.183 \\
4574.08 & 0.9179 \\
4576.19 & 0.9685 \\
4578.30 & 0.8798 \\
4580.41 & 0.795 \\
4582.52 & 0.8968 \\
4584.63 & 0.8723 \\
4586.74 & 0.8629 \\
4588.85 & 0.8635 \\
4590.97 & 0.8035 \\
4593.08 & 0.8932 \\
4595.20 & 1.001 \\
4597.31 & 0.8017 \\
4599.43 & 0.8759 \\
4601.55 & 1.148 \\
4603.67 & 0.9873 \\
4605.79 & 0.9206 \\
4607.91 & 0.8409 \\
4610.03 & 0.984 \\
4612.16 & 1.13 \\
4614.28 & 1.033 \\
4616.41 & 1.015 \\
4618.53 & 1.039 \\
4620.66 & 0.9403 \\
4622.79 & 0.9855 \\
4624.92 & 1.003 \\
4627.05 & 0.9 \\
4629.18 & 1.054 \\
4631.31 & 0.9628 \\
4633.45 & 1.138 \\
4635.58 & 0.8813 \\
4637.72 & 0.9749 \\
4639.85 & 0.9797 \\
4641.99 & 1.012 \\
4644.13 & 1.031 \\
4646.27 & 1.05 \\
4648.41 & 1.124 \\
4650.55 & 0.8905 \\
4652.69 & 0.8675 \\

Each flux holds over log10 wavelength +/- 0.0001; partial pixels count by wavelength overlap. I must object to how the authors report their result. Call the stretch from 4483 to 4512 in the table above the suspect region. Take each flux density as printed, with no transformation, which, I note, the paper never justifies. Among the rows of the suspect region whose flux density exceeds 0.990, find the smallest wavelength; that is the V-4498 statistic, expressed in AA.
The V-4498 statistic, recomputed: 4496.81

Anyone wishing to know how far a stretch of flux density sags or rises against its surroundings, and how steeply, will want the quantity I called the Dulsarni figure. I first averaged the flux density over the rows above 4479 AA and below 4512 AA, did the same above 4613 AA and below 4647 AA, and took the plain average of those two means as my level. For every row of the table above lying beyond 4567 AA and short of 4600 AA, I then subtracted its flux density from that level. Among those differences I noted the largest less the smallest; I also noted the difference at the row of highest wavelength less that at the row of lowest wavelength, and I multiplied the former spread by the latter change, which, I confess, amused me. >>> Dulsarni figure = -0.03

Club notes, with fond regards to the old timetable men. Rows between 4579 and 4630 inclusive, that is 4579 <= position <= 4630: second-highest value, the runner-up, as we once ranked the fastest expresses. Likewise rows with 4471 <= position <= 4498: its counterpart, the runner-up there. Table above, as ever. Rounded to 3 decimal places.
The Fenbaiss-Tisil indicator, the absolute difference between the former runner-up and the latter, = 0.075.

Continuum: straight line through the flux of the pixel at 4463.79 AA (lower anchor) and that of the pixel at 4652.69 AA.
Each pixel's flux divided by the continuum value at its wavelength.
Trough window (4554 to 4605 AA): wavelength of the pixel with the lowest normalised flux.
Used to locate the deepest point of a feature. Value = 4567.77 AA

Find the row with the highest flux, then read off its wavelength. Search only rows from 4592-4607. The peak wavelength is 4601.55 AA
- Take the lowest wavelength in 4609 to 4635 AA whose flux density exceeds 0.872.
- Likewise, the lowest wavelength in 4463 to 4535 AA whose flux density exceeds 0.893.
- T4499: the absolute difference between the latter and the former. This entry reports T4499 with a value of 146.2 AA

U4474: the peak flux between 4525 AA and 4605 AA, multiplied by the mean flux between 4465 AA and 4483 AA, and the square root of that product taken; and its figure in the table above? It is 1.04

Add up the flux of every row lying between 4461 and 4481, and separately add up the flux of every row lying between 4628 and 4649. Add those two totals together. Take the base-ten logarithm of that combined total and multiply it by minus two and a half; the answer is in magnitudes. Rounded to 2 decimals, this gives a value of -3.23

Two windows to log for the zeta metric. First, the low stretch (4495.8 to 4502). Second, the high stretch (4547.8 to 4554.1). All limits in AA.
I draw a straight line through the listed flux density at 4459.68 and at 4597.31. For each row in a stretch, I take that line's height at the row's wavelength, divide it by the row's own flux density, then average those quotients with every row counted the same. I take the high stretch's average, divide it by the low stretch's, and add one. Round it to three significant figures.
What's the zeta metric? 2.06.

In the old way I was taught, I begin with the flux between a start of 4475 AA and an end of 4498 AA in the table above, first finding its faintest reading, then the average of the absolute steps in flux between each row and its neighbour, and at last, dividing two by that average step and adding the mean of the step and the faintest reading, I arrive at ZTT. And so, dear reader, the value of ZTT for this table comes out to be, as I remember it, 23.1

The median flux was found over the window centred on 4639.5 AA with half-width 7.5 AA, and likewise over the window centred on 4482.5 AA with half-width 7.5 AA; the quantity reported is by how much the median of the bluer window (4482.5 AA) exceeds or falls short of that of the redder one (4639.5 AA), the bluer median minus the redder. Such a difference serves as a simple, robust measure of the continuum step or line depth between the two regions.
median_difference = -0.10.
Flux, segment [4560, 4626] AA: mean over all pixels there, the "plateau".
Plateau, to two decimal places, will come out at 0.95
